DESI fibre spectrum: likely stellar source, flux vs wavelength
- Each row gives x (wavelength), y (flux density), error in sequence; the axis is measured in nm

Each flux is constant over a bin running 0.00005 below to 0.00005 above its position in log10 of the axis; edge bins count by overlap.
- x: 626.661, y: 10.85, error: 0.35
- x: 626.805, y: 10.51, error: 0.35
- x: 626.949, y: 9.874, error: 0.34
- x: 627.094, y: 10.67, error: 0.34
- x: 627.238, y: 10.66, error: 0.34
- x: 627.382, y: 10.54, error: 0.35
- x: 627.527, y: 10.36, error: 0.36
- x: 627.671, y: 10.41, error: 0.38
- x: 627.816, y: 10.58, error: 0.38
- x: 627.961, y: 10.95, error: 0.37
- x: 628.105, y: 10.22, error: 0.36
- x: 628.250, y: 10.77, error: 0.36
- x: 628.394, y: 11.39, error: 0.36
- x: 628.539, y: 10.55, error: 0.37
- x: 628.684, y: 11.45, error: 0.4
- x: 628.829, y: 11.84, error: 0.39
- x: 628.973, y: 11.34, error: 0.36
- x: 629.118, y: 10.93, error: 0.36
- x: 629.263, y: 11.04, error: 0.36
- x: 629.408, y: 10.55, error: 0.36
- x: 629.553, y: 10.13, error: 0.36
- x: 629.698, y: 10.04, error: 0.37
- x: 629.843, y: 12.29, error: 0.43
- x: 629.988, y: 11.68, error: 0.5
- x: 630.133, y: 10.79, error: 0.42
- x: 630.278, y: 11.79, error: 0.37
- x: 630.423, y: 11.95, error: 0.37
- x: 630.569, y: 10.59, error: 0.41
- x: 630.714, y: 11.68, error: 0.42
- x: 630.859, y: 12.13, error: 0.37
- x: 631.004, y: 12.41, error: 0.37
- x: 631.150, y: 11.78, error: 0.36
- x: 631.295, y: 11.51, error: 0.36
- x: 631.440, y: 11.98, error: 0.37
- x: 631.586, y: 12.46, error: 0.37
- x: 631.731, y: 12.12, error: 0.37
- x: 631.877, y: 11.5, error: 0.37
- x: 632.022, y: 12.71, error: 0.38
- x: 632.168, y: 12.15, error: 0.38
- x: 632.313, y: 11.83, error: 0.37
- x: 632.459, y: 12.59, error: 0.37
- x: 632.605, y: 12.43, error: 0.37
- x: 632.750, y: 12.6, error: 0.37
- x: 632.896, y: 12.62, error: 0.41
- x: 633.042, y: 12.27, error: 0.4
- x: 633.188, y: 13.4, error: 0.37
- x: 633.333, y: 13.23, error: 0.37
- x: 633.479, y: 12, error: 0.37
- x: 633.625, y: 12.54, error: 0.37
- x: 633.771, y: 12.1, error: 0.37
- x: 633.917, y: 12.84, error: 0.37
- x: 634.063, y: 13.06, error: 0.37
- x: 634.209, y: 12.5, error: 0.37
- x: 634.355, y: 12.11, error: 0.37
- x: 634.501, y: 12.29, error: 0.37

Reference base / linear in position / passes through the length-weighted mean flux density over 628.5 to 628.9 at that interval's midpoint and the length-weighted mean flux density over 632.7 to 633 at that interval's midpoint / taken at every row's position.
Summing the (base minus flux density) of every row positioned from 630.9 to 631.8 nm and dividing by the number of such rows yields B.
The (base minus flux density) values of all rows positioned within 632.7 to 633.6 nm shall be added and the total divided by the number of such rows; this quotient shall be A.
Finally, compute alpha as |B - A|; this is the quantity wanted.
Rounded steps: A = -0.1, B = 0.07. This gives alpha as 0.1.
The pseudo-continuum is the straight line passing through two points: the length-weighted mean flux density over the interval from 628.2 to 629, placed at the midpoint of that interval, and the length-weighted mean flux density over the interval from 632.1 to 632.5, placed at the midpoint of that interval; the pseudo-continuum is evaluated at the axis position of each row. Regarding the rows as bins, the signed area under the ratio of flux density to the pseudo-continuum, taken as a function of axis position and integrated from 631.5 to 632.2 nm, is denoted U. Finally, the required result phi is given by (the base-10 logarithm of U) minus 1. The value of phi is -1.15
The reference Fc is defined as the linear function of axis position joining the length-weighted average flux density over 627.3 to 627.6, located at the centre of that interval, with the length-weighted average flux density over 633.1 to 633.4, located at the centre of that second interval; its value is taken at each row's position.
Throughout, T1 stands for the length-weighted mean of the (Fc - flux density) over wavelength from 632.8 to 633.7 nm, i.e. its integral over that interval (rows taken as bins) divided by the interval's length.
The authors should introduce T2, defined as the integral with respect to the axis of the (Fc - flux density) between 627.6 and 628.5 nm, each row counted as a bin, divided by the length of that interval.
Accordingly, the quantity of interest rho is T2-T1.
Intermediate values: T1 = 0.62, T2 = 0.05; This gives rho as -0.6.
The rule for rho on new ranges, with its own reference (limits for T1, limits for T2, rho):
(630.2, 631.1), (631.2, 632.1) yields 0.2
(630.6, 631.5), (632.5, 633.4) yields 0.0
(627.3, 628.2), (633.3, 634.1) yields 0.8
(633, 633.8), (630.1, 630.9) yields -0.3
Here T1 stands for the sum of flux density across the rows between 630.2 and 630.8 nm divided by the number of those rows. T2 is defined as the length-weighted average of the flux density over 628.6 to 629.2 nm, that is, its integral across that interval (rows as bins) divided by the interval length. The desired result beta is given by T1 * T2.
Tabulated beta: 131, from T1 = 11.5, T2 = 11.4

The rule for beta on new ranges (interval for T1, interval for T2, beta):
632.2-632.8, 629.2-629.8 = 130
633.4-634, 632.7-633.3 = 158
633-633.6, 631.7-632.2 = 154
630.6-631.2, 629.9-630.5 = 139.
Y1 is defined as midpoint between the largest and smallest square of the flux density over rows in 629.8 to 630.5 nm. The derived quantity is 134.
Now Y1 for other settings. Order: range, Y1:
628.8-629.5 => 126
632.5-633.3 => 165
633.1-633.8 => 162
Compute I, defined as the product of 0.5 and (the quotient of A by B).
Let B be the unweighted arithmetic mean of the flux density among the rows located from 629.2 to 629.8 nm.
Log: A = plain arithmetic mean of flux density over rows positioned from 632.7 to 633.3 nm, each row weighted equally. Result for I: 0.61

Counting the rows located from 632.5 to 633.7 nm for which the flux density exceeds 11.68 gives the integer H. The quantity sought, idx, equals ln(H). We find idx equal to 2.1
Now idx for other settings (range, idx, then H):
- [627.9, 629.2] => 0.0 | 1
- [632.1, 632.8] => 1.6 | 5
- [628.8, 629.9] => 0.7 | 2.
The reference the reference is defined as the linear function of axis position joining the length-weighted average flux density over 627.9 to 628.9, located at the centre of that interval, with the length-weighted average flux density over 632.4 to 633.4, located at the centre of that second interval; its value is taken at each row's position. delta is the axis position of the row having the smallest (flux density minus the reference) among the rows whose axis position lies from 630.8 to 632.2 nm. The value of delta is 631.877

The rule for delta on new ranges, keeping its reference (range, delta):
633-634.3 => 633.771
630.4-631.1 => 630.569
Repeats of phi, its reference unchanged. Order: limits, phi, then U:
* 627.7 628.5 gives -1.11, 0.774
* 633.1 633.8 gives -1.15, 0.713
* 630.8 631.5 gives -1.15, 0.705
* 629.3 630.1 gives -1.12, 0.760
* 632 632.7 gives -1.15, 0.709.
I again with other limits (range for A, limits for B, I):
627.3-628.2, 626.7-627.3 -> 0.50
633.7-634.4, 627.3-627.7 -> 0.60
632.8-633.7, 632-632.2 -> 0.51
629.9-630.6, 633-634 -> 0.45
